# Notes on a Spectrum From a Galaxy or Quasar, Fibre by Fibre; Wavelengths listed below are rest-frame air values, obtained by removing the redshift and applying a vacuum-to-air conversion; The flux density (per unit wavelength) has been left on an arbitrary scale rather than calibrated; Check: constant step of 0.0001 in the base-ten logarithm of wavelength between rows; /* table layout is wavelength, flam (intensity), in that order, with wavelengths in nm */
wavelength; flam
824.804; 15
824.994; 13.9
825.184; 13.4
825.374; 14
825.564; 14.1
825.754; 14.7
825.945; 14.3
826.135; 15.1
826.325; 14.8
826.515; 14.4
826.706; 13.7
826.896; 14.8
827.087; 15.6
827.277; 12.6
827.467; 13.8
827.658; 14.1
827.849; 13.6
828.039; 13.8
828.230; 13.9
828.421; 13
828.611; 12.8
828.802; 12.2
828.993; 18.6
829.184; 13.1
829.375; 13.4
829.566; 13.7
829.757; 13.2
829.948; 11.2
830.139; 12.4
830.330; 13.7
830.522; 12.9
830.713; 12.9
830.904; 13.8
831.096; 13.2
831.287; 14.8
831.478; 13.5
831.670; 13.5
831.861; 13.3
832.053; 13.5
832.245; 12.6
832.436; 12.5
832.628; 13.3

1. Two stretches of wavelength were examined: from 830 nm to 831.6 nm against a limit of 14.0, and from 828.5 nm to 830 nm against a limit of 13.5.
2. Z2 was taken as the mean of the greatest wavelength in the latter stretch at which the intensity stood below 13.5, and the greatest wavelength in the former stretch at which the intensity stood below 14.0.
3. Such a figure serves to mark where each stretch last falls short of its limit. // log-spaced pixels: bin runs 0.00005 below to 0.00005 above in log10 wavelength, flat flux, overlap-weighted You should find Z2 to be 830.71 nm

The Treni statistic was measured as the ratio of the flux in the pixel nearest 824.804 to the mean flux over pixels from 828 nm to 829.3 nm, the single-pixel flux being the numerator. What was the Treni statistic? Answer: 1.078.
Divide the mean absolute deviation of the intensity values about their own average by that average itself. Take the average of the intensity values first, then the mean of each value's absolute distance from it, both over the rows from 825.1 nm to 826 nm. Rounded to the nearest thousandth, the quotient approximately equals 0.023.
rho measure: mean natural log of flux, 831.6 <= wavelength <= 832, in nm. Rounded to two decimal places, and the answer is 2.60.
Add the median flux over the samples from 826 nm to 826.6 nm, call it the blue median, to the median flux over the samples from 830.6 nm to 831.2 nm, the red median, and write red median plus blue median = 28.0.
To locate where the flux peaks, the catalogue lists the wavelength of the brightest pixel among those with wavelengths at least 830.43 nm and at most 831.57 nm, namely 831.287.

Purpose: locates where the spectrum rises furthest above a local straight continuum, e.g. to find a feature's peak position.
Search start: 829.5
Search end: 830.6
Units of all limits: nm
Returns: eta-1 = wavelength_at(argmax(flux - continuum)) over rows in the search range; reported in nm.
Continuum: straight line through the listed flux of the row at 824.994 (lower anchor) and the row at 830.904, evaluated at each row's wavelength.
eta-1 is 830.330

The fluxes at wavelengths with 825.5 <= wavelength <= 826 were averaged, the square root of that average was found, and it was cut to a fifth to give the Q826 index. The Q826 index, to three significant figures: 0.758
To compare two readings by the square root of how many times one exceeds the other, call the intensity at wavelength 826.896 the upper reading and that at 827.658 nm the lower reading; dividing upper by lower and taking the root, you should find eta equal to 1.02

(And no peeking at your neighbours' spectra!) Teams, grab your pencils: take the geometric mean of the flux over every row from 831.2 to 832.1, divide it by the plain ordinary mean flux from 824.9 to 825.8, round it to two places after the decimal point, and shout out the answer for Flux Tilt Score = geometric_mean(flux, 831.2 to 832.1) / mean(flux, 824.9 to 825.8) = 0.98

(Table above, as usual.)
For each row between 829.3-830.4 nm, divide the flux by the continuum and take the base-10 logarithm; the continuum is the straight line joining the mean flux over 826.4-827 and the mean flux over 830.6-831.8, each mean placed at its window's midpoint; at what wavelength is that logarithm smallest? 829.948 nm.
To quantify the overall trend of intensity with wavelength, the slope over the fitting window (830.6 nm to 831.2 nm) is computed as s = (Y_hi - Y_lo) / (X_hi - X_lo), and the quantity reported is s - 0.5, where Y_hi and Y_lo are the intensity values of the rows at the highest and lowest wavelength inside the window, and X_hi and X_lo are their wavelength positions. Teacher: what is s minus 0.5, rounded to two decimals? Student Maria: 0.28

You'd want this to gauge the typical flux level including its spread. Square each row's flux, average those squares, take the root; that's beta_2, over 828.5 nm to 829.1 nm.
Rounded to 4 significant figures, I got 14.82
